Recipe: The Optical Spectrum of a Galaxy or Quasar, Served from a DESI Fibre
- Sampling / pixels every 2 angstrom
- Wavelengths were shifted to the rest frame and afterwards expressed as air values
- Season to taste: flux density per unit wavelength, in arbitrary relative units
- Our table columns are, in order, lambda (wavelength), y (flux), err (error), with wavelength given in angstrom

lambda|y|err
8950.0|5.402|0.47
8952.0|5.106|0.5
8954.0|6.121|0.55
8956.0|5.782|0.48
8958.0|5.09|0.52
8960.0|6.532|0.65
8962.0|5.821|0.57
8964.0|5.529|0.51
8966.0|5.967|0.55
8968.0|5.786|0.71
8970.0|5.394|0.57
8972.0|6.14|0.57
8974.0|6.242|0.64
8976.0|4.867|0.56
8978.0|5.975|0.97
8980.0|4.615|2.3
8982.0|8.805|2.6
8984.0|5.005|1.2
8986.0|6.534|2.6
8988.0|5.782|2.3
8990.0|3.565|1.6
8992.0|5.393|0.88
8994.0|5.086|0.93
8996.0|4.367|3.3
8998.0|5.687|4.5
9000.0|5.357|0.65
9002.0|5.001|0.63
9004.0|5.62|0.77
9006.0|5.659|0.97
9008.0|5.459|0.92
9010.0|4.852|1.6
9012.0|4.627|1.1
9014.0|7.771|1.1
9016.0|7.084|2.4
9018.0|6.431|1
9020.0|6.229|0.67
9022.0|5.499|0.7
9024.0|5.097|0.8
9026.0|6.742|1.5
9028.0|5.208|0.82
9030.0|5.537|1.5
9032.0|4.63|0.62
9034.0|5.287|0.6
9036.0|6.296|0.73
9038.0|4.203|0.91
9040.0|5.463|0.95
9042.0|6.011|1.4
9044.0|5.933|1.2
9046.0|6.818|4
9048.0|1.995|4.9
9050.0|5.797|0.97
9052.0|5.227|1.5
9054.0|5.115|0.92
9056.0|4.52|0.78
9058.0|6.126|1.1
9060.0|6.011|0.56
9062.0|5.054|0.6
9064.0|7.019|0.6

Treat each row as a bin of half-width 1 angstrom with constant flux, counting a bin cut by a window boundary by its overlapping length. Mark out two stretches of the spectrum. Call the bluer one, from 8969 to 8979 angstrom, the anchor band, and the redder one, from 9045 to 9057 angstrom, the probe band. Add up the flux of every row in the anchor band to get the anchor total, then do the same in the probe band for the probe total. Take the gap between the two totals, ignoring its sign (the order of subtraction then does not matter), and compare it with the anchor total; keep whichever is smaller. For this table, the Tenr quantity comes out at 1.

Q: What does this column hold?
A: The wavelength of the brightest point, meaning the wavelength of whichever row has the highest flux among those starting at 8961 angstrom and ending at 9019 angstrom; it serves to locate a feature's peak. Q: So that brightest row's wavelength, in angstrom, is 8982.0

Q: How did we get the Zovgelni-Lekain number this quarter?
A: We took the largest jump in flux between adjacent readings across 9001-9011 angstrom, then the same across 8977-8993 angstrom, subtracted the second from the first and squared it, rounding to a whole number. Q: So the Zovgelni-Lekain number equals 13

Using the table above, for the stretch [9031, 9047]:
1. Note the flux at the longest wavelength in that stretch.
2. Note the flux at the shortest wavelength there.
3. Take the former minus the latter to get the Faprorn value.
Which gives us 2.2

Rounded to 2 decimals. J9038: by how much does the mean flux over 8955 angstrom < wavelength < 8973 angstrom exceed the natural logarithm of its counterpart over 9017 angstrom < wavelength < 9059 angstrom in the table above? 4.09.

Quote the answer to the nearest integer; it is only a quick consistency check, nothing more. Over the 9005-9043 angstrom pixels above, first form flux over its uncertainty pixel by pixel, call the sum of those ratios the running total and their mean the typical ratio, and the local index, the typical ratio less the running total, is -107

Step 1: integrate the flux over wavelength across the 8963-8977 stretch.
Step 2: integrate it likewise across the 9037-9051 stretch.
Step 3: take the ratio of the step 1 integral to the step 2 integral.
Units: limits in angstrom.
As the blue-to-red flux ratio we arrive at 1.10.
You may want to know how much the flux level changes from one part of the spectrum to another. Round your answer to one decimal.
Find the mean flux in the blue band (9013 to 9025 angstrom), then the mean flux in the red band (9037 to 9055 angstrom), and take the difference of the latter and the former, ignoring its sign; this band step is 1.2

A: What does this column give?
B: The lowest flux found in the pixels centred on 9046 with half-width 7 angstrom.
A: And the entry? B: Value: 1.995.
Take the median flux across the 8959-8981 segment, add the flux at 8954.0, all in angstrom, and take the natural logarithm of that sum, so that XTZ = 2.48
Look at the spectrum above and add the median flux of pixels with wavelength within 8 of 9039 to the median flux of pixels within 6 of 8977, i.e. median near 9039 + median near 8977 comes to 11.8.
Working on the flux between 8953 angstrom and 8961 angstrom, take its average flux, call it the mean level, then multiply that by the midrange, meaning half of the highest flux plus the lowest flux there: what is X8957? 34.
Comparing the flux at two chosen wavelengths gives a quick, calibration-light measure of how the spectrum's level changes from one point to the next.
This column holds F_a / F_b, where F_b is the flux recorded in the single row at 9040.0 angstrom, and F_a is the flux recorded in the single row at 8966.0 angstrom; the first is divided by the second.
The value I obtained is 1.09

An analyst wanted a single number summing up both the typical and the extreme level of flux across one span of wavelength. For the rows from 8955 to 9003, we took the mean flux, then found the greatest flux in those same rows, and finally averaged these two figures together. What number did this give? 7.2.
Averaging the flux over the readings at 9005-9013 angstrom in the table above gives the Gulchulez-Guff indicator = 5.1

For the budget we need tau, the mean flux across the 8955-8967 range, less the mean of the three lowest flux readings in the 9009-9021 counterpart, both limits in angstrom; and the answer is 0.55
